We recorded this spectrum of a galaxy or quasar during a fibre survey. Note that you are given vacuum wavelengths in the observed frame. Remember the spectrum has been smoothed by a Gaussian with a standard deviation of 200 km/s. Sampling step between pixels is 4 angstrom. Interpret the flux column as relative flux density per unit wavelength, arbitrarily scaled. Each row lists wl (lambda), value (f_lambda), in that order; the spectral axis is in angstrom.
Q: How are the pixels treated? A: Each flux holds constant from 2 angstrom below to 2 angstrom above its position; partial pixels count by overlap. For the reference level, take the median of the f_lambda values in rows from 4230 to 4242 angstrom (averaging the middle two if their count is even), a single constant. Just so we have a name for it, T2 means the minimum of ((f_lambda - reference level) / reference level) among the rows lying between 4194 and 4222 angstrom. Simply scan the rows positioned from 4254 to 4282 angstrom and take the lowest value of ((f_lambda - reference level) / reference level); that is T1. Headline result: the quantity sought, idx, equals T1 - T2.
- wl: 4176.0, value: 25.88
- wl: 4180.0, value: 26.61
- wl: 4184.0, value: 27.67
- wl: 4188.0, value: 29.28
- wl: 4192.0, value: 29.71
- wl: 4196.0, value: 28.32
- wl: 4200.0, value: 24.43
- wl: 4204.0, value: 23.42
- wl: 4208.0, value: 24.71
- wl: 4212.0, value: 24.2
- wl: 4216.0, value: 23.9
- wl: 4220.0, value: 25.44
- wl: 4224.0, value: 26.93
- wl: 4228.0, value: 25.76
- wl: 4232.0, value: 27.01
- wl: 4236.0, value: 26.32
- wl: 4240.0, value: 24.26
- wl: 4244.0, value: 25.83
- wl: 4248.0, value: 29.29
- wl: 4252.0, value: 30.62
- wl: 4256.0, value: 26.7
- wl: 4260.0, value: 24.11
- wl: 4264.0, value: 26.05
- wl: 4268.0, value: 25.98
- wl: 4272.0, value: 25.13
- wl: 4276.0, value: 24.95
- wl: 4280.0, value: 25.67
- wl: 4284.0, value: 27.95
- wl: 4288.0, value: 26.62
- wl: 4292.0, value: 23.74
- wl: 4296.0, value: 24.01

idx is 0.03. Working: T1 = -0.084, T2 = -0.110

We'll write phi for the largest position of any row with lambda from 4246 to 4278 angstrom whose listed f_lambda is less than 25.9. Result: 4276.0 angstrom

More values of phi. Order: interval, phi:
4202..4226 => 4220.0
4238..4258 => 4244.0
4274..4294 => 4292.0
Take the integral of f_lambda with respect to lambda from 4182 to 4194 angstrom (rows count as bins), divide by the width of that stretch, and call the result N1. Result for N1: 28.9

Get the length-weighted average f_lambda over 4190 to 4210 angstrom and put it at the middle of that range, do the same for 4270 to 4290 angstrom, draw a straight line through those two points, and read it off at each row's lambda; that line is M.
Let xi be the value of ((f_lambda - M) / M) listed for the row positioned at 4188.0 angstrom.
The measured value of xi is 0.12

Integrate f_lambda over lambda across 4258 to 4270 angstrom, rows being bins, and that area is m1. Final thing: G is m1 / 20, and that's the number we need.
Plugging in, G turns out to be 15.2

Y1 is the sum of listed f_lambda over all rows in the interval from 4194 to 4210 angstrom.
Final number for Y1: 101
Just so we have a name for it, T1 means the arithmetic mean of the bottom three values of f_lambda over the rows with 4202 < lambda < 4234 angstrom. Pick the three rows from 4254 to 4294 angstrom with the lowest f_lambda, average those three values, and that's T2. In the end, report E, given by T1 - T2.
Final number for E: -0.43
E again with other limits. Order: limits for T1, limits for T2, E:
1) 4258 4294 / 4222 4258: -1.02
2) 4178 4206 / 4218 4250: -0.33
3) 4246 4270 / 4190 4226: 1.54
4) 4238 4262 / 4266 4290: -0.52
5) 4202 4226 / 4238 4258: -1.76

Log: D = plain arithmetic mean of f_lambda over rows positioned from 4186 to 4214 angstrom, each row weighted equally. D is 26.3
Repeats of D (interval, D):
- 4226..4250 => 26.4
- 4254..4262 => 25.4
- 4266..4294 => 25.7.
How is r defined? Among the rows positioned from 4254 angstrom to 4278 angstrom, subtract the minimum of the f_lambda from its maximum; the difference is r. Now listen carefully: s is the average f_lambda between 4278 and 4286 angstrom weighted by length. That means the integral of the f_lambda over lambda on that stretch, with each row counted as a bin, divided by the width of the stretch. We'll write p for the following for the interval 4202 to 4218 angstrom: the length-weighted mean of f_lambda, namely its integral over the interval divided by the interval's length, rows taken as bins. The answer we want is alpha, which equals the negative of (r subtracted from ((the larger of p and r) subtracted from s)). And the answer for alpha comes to 0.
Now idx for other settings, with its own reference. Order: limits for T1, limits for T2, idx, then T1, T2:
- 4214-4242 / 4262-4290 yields -0.04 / -0.092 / -0.052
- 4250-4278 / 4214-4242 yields 0.01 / -0.084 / -0.092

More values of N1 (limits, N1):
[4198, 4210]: 24.2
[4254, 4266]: 25.6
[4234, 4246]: 25.5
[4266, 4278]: 25.4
